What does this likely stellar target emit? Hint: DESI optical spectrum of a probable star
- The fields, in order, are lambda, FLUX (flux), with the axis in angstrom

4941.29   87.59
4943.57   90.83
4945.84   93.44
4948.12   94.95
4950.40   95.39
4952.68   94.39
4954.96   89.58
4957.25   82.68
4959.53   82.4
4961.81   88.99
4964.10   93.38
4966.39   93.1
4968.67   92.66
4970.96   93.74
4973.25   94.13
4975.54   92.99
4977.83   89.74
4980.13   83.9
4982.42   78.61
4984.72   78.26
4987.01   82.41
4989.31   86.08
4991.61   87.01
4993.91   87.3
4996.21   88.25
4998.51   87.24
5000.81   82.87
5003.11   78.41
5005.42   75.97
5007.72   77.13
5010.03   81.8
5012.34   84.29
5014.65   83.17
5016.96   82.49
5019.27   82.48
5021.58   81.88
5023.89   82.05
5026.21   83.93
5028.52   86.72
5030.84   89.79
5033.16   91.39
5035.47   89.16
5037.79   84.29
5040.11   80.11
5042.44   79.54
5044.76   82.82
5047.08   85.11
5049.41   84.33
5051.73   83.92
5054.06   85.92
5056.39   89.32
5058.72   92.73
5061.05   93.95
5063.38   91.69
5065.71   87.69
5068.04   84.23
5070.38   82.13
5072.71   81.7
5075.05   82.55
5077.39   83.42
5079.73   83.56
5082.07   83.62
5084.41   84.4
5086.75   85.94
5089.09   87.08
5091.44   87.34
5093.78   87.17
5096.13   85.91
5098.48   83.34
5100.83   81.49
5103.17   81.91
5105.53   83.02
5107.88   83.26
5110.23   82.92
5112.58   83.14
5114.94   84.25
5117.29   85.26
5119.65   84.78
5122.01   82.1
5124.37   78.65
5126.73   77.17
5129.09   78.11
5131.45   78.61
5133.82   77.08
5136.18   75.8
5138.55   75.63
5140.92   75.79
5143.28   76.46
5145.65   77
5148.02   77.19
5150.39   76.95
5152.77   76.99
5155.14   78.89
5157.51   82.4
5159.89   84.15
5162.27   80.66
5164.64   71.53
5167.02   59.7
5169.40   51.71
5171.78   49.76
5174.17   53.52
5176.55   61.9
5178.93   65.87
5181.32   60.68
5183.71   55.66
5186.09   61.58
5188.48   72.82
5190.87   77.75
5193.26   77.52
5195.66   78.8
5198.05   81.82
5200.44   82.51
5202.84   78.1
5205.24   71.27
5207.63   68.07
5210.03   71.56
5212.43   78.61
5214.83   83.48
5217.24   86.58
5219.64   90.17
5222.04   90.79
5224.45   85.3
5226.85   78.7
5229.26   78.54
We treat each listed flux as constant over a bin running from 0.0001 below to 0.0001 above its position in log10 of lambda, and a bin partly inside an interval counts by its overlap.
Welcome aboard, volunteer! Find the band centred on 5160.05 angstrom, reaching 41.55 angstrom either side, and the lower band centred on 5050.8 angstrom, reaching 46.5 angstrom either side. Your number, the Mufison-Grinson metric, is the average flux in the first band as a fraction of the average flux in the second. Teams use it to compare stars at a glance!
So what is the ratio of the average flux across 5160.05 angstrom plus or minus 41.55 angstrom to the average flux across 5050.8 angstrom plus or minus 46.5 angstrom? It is 0.86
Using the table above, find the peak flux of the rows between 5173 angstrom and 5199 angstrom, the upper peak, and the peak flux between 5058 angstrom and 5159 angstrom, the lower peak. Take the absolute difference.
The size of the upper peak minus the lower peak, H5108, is 12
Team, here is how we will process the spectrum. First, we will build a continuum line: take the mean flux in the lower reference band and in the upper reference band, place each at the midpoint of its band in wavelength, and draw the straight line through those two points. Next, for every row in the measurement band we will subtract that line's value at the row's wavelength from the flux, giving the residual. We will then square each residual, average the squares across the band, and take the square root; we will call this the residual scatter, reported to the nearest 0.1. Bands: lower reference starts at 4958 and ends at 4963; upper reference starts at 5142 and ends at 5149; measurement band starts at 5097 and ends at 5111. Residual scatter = 3.9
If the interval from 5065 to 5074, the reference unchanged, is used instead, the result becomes 4.1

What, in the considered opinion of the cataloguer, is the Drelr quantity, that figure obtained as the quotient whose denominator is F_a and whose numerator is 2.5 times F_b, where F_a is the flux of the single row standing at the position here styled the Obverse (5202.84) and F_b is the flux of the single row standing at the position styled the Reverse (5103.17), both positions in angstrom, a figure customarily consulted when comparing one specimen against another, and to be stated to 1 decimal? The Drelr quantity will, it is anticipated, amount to 2.6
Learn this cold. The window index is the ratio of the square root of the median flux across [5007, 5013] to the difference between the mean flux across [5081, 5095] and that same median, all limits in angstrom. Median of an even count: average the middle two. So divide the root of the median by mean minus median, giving 2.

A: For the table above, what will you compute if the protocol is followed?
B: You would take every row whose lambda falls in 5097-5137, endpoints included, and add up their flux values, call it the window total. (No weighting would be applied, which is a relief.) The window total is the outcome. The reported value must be 1381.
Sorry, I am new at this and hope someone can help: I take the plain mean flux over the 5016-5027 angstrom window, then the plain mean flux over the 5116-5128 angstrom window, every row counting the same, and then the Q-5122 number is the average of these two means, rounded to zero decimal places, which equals 82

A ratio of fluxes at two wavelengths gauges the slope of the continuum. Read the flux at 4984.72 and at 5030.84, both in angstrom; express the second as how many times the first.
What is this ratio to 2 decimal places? 1.15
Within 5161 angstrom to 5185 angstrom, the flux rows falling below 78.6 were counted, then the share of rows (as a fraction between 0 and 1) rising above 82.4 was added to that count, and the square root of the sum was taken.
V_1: 3.00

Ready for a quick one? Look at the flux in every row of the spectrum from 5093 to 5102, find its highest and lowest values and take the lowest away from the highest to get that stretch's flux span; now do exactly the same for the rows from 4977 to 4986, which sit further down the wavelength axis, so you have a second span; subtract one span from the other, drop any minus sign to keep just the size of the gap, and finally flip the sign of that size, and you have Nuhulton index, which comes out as -6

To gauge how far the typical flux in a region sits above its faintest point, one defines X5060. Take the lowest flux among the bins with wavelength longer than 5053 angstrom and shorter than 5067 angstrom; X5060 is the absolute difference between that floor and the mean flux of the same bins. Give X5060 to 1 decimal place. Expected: 4.3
